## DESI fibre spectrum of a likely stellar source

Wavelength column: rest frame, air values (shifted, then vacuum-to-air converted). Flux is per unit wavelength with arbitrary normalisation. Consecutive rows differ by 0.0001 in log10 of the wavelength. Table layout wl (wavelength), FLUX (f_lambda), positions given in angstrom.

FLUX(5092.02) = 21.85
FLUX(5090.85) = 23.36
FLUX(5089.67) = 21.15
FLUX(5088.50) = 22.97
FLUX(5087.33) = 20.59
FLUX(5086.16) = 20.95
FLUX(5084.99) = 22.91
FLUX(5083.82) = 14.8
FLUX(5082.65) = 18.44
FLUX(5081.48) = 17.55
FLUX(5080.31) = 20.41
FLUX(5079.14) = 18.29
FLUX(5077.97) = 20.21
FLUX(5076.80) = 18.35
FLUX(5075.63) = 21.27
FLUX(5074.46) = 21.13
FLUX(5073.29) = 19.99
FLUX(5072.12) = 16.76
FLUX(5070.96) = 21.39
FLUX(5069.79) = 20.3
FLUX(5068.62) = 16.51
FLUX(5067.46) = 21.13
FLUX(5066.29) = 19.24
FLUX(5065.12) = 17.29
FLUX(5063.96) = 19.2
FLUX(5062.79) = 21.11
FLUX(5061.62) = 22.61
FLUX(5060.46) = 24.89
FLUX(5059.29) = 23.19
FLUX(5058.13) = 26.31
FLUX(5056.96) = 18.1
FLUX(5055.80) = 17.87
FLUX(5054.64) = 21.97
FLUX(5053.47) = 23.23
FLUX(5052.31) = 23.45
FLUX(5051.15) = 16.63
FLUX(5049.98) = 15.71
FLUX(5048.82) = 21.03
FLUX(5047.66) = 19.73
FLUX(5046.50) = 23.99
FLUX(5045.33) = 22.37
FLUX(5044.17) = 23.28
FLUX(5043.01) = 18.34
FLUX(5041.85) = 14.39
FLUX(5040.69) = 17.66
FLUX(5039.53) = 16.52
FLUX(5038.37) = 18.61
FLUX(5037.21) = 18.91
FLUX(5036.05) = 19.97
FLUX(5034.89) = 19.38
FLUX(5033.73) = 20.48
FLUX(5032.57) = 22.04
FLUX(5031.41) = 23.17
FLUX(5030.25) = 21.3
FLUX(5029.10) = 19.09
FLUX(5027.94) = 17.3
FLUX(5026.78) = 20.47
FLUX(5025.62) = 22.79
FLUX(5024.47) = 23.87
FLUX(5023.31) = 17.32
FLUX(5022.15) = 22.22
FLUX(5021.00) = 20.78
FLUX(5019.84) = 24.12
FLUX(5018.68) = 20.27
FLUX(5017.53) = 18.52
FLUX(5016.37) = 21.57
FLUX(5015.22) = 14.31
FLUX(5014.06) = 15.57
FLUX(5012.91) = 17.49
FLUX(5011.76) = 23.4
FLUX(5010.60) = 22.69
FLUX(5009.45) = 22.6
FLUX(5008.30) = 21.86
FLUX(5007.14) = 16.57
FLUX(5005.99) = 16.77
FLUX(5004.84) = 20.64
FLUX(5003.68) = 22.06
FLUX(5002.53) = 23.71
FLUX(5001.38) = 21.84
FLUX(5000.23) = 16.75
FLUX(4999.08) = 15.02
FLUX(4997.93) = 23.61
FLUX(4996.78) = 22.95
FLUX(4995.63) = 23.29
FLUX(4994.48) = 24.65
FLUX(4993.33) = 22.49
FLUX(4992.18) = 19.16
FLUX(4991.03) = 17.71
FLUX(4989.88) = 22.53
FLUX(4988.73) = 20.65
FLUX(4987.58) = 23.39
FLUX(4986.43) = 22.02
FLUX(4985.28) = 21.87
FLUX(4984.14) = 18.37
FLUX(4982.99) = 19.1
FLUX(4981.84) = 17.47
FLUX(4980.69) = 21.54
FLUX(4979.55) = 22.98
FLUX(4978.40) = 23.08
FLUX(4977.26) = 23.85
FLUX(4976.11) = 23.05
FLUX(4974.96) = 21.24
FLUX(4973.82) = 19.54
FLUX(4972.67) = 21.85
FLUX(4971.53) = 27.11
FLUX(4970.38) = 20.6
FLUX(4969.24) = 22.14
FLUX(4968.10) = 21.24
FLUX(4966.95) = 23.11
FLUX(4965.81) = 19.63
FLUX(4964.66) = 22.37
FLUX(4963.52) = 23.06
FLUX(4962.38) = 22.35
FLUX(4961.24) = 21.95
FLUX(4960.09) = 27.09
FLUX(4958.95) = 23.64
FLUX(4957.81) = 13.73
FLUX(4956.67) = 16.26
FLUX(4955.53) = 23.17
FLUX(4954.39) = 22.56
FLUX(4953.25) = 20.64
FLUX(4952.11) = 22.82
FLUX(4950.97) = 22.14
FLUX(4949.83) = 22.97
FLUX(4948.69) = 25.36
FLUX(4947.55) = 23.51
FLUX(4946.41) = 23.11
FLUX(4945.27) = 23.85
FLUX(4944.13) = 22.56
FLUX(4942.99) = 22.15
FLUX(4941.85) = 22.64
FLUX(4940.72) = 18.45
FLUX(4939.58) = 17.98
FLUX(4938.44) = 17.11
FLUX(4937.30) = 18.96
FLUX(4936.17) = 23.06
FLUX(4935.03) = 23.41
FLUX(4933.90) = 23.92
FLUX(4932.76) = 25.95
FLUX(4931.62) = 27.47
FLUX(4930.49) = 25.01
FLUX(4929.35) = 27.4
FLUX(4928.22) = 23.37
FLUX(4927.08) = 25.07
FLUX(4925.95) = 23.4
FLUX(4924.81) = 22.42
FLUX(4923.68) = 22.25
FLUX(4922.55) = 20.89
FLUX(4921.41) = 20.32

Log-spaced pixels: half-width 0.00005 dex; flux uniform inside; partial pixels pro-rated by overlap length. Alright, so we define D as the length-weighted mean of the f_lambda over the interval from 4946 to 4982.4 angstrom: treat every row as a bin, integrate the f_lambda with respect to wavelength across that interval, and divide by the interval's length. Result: 22.0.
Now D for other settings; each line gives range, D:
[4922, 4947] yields 22.7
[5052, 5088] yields 20.3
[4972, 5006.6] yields 21.1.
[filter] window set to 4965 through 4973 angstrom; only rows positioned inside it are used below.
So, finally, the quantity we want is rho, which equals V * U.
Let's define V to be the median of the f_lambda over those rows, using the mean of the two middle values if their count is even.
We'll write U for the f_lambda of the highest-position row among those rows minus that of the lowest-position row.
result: 49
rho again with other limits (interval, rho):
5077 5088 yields 8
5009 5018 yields -82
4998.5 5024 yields 48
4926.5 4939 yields -190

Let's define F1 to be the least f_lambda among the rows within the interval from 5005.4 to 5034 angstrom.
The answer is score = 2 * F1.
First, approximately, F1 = 14.31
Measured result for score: 29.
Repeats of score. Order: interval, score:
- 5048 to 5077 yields 31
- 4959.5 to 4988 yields 35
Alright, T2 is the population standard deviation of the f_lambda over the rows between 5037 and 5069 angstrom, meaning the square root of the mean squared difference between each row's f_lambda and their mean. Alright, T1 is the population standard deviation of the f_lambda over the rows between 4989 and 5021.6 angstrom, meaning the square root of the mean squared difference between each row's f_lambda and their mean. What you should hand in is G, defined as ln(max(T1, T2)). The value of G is 1.11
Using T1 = 3.0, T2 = 3.02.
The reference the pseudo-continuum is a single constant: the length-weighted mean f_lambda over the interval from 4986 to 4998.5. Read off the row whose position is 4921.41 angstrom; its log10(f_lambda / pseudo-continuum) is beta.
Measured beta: -0.04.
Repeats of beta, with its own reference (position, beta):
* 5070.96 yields -0.01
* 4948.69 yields 0.06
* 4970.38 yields -0.03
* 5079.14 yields -0.08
